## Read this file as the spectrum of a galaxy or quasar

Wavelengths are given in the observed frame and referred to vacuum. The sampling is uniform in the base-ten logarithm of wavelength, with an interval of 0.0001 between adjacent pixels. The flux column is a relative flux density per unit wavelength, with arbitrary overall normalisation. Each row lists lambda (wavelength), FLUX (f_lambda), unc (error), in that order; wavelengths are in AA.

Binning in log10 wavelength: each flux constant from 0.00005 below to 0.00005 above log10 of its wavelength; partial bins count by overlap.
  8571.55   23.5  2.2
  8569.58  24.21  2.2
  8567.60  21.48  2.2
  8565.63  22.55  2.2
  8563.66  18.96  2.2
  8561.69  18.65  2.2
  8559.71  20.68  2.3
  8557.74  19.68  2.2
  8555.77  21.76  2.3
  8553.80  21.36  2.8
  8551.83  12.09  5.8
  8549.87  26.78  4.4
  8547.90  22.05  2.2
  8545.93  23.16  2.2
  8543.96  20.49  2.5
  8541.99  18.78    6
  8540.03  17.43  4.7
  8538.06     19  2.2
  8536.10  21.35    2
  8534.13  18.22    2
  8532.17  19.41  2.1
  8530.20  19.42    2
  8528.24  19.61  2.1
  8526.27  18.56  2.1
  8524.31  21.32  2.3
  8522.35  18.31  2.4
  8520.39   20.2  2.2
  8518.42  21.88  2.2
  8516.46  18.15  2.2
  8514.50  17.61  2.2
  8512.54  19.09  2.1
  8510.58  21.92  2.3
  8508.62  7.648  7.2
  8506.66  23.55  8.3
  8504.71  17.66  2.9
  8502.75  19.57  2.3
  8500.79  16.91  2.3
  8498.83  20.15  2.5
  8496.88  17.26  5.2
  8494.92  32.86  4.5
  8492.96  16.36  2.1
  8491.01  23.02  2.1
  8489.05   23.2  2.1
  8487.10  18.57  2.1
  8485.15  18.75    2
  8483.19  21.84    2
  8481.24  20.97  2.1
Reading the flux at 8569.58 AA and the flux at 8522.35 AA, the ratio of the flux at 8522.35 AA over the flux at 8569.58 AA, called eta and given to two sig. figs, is 0.76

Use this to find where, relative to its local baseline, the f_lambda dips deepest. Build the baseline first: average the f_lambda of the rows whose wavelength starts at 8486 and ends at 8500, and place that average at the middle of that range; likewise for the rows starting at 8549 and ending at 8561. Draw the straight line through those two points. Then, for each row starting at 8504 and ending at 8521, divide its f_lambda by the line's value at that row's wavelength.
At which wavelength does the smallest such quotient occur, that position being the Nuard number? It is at 8508.62 AA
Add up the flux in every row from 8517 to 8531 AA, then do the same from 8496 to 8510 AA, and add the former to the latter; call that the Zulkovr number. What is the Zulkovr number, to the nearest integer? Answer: 262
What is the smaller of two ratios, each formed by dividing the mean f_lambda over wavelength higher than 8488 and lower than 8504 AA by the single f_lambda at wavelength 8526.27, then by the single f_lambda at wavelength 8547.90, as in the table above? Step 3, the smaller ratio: 0.96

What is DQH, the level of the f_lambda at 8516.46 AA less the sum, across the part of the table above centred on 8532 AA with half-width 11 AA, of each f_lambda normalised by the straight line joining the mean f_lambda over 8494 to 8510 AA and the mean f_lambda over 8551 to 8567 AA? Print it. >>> 7.3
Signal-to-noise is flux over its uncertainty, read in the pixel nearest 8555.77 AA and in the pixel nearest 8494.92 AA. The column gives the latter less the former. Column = -2.2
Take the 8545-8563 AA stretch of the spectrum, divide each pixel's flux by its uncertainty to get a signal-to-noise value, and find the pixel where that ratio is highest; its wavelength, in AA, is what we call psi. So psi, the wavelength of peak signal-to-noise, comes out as 8545.93 AA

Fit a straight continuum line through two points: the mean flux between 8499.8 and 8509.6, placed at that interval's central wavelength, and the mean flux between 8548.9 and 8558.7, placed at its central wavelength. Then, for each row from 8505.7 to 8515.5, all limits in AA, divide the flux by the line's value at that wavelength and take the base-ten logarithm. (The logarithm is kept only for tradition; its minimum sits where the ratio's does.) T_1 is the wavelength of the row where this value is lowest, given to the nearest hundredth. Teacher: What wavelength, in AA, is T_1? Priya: 8508.62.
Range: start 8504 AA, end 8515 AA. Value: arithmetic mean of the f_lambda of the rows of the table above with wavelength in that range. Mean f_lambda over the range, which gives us 17.9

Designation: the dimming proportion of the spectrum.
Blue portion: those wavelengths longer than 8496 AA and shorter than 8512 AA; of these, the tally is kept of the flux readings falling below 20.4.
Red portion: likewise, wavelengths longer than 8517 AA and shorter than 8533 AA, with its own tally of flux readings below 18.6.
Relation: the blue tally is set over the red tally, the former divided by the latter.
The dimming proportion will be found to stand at 3.0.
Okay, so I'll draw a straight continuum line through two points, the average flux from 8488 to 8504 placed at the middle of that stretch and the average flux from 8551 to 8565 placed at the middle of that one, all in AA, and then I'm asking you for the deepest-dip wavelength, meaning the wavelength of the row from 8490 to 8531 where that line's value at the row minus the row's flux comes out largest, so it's 8508.62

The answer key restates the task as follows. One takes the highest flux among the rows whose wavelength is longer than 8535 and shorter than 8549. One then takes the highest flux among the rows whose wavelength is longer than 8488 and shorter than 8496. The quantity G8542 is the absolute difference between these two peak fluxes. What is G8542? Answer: 9.7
